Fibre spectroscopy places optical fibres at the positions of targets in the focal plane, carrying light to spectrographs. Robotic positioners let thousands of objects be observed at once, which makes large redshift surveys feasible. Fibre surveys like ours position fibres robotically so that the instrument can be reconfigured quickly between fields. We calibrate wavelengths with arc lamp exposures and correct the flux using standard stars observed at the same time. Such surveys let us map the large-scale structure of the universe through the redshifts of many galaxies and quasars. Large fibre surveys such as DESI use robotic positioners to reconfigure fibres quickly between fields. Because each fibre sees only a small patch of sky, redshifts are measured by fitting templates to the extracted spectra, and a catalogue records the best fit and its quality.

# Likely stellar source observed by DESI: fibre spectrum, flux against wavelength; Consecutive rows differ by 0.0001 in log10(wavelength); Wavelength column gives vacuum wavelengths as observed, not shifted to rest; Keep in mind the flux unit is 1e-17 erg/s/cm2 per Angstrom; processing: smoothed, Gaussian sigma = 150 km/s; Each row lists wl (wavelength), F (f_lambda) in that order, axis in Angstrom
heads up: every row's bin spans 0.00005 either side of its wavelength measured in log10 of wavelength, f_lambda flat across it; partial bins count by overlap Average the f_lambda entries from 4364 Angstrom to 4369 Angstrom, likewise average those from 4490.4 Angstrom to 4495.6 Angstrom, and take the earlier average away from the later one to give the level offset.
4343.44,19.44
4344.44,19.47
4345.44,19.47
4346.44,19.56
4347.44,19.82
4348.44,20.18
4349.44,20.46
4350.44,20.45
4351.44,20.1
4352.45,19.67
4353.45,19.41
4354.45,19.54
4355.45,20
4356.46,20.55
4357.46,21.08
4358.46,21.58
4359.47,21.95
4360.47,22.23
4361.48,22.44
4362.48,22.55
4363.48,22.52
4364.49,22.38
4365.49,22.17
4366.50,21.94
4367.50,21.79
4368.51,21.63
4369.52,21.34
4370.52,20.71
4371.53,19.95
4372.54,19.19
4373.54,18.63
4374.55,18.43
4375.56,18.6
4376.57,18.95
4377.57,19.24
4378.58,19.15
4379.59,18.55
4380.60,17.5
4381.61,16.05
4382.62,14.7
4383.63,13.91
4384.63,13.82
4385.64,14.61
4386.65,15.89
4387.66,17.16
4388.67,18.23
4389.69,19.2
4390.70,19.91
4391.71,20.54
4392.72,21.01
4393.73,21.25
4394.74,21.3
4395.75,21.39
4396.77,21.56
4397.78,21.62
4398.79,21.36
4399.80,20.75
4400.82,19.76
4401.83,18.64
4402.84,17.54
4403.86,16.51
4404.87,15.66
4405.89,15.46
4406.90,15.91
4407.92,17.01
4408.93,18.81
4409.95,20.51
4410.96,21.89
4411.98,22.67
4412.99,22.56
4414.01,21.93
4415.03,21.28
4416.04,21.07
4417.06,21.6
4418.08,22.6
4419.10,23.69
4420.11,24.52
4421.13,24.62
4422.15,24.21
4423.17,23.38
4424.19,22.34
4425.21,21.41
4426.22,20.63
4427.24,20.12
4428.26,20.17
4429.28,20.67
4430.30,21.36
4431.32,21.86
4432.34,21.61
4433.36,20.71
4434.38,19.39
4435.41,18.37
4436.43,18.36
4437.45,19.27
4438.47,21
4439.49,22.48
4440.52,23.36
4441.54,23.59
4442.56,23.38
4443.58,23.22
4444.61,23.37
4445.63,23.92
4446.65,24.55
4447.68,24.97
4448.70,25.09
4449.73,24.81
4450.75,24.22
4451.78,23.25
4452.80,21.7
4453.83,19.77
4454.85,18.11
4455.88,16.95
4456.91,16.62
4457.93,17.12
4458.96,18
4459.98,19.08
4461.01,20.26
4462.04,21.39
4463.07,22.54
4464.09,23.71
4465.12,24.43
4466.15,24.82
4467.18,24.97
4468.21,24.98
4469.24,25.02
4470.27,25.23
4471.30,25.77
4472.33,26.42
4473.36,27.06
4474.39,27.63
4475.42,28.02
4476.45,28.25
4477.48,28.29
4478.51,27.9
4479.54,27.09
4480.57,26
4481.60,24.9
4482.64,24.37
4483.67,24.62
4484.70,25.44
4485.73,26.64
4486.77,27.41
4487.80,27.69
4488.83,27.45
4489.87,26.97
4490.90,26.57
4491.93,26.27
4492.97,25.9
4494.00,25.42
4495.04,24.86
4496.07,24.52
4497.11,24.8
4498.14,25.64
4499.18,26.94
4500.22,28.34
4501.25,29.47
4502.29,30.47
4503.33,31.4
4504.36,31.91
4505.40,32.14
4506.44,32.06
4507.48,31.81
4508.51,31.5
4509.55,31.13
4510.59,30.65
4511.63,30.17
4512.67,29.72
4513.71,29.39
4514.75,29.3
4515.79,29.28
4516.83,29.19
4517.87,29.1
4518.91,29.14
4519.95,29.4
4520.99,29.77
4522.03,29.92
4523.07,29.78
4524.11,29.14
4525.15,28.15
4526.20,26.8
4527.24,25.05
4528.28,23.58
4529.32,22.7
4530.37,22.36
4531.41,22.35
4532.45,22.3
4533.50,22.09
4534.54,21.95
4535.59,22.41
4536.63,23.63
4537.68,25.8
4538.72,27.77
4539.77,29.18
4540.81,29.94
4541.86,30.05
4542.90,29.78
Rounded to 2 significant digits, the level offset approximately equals 3.8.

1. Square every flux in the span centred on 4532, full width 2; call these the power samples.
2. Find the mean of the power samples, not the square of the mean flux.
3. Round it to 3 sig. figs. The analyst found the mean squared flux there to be 498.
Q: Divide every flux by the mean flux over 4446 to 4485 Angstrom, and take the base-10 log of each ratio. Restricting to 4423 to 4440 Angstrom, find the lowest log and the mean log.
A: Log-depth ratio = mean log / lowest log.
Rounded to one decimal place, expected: 0.5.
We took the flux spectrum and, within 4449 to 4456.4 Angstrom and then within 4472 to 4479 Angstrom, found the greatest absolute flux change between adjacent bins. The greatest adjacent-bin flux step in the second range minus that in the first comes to -1.3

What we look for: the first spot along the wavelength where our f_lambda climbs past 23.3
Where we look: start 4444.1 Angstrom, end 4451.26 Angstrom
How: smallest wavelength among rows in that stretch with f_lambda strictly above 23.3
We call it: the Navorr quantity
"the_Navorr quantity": 4444.61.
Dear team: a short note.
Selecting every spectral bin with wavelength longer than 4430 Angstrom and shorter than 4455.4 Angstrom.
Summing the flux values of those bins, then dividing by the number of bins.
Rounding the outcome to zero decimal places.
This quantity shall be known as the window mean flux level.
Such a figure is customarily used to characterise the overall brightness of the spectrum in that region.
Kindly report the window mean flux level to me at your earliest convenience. 22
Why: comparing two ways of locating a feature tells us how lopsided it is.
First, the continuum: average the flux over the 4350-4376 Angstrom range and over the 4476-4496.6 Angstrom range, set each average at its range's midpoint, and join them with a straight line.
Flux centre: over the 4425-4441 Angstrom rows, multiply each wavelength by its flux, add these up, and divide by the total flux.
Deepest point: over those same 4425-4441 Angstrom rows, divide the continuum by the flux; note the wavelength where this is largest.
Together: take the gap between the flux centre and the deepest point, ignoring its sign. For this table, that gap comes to 3.6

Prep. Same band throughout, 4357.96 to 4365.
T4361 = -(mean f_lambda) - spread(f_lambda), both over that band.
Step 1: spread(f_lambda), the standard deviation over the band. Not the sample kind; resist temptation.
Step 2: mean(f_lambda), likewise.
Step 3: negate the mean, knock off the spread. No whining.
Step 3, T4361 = -23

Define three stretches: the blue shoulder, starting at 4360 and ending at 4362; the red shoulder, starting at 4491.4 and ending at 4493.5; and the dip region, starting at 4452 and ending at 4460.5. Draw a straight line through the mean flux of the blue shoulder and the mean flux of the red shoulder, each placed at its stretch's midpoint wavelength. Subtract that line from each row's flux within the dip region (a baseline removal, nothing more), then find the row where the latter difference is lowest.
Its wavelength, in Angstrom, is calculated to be 4456.91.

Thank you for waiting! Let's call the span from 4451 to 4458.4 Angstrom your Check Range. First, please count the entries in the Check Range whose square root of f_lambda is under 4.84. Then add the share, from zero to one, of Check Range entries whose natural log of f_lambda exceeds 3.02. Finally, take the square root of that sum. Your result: 2.70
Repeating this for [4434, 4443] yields 2.92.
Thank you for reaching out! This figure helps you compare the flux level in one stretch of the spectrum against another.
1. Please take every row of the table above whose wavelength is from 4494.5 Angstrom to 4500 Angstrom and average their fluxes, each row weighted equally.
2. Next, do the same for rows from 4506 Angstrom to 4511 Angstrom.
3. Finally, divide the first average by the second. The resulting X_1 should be 0.81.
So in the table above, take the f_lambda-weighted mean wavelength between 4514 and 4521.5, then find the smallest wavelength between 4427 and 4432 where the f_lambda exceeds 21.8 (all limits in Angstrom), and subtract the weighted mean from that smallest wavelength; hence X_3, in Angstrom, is -86.6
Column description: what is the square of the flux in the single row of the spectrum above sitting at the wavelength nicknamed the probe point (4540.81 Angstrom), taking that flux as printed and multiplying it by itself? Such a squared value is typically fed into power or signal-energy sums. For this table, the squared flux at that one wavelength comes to 896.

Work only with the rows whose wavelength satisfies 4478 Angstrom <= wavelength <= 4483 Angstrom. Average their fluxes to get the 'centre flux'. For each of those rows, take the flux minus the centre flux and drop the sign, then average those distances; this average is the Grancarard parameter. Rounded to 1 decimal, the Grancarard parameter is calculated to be 1.2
